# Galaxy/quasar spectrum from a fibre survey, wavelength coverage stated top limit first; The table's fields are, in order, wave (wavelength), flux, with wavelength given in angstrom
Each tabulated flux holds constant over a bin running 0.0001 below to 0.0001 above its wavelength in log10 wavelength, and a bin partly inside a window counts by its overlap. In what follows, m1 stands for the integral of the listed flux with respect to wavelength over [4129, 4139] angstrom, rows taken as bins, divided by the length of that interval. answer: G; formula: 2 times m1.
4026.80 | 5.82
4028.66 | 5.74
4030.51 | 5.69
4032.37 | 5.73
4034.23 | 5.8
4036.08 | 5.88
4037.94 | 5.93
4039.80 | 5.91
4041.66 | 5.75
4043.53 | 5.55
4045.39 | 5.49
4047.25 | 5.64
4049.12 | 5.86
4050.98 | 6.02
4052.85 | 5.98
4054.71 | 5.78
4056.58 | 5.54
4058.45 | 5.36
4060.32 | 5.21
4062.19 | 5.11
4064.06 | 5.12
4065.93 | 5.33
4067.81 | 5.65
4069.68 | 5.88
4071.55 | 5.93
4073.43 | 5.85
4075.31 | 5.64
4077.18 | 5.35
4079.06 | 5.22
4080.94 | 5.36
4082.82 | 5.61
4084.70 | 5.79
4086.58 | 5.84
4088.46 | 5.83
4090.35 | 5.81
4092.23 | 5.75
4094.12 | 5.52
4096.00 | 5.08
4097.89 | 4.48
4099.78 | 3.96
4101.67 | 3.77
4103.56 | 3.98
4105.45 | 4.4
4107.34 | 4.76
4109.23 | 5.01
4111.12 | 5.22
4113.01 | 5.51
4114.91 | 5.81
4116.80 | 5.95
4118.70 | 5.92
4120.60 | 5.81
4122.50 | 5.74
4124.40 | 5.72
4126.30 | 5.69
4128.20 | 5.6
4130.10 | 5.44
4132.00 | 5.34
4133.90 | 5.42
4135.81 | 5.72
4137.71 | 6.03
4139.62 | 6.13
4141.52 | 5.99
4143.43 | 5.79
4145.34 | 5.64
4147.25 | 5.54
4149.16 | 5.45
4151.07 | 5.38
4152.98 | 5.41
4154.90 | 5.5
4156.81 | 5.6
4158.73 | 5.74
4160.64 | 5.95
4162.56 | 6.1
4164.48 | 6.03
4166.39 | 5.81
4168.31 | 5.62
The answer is 11.2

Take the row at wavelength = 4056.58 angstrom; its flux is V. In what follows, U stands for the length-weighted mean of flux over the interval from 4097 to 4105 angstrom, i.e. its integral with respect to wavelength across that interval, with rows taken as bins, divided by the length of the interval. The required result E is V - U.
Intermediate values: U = 4.1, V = 5.54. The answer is 1.5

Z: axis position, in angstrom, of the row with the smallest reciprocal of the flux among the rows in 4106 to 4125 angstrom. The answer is 4116.80 angstrom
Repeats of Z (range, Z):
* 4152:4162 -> 4160.64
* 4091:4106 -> 4092.23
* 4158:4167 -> 4162.56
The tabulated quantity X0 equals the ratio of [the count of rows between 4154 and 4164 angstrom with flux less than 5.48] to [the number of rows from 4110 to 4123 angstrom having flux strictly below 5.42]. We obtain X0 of 0.00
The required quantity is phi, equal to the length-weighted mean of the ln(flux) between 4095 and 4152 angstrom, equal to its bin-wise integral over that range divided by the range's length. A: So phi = 1.67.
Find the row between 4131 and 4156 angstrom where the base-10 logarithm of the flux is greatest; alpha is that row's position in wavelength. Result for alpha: 4139.62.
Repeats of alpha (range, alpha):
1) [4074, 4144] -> 4139.62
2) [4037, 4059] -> 4050.98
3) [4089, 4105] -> 4090.35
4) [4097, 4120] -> 4116.80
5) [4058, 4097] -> 4071.55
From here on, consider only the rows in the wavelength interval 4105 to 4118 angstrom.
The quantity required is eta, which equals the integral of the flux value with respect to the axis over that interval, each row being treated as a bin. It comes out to 69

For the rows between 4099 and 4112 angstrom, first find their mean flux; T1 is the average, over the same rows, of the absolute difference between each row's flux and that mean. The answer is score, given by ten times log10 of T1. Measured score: -3.2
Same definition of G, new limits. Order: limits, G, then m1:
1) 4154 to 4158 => 11.1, 5.56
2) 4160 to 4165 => 12.0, 6.02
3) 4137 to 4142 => 12.1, 6.06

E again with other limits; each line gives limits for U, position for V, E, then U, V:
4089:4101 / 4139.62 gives 1.0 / 5.1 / 6.13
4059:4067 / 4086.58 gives 0.6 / 5.2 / 5.84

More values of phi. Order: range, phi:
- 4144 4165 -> 1.73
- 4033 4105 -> 1.69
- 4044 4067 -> 1.71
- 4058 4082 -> 1.70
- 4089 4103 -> 1.58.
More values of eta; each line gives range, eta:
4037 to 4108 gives 383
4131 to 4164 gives 188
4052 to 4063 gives 60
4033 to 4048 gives 86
